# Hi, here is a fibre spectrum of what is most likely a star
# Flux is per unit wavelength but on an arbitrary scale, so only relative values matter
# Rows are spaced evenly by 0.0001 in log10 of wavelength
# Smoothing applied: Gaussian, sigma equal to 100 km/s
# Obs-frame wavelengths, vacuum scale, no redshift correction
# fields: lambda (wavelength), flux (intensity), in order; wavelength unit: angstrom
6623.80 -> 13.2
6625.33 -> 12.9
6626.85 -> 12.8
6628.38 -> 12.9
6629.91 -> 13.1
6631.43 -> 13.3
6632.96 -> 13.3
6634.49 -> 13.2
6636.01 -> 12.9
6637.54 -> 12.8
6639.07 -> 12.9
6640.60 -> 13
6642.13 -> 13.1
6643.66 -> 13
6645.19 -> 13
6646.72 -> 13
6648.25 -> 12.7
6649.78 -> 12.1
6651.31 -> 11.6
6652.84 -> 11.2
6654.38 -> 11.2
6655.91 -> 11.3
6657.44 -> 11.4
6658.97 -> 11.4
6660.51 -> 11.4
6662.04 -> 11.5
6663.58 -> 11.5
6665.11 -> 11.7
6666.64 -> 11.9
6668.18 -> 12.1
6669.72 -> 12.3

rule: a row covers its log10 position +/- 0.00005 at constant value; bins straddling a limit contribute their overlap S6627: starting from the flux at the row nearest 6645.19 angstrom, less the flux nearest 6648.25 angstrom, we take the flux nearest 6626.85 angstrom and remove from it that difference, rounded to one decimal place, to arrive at 12.5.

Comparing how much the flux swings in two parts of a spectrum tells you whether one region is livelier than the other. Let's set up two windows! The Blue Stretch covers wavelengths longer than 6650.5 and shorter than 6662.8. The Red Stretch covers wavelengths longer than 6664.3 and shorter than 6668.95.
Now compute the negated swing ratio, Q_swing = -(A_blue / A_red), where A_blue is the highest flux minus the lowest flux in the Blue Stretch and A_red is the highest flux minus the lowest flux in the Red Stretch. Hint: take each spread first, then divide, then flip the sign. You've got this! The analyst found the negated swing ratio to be -1.0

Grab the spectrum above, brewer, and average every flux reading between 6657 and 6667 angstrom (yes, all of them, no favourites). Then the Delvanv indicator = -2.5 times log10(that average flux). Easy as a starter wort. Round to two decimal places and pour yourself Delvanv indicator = -2.66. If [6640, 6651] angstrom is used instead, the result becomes -2.77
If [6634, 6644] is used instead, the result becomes -2.78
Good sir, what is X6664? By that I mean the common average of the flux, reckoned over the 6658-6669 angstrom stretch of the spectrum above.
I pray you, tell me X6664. 11.6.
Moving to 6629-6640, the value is 13.1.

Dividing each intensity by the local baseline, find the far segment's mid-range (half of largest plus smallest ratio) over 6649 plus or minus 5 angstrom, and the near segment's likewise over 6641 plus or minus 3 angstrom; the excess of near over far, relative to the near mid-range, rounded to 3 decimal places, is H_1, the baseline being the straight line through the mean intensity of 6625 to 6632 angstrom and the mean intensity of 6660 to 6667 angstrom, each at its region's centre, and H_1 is 0.042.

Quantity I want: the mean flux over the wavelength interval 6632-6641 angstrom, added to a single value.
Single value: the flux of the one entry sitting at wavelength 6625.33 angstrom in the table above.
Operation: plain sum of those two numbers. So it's 25.92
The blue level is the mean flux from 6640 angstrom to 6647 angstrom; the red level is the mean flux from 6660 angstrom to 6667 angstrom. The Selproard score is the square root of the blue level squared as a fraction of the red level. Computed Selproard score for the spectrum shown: 3.82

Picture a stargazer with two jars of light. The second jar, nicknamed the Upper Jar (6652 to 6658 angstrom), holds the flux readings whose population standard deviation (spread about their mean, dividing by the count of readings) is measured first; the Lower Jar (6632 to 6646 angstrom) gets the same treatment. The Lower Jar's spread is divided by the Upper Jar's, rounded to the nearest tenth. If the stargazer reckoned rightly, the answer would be 1.8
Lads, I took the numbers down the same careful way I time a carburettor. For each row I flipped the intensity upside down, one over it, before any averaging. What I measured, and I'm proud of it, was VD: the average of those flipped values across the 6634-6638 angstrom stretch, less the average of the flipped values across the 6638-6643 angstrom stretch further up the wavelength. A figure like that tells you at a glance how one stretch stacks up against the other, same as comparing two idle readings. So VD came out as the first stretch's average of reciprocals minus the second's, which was 0.000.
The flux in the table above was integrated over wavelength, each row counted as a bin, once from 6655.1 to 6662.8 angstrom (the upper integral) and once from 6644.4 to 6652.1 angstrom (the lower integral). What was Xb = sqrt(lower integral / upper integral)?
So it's 1.05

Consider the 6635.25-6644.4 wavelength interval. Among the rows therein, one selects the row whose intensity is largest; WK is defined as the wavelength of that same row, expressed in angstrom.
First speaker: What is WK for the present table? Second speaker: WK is 6642.13 angstrom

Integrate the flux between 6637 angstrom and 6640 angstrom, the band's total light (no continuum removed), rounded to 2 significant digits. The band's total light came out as 39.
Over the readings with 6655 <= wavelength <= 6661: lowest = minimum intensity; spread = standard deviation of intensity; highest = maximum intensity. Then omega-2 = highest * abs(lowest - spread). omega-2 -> 128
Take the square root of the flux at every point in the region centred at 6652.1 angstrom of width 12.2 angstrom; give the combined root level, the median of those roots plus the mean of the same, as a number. 6.83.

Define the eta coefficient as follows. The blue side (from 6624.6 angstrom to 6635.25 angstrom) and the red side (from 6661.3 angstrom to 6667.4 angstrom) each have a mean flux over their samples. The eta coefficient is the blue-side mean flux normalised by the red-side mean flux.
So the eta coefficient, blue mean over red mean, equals 1.12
